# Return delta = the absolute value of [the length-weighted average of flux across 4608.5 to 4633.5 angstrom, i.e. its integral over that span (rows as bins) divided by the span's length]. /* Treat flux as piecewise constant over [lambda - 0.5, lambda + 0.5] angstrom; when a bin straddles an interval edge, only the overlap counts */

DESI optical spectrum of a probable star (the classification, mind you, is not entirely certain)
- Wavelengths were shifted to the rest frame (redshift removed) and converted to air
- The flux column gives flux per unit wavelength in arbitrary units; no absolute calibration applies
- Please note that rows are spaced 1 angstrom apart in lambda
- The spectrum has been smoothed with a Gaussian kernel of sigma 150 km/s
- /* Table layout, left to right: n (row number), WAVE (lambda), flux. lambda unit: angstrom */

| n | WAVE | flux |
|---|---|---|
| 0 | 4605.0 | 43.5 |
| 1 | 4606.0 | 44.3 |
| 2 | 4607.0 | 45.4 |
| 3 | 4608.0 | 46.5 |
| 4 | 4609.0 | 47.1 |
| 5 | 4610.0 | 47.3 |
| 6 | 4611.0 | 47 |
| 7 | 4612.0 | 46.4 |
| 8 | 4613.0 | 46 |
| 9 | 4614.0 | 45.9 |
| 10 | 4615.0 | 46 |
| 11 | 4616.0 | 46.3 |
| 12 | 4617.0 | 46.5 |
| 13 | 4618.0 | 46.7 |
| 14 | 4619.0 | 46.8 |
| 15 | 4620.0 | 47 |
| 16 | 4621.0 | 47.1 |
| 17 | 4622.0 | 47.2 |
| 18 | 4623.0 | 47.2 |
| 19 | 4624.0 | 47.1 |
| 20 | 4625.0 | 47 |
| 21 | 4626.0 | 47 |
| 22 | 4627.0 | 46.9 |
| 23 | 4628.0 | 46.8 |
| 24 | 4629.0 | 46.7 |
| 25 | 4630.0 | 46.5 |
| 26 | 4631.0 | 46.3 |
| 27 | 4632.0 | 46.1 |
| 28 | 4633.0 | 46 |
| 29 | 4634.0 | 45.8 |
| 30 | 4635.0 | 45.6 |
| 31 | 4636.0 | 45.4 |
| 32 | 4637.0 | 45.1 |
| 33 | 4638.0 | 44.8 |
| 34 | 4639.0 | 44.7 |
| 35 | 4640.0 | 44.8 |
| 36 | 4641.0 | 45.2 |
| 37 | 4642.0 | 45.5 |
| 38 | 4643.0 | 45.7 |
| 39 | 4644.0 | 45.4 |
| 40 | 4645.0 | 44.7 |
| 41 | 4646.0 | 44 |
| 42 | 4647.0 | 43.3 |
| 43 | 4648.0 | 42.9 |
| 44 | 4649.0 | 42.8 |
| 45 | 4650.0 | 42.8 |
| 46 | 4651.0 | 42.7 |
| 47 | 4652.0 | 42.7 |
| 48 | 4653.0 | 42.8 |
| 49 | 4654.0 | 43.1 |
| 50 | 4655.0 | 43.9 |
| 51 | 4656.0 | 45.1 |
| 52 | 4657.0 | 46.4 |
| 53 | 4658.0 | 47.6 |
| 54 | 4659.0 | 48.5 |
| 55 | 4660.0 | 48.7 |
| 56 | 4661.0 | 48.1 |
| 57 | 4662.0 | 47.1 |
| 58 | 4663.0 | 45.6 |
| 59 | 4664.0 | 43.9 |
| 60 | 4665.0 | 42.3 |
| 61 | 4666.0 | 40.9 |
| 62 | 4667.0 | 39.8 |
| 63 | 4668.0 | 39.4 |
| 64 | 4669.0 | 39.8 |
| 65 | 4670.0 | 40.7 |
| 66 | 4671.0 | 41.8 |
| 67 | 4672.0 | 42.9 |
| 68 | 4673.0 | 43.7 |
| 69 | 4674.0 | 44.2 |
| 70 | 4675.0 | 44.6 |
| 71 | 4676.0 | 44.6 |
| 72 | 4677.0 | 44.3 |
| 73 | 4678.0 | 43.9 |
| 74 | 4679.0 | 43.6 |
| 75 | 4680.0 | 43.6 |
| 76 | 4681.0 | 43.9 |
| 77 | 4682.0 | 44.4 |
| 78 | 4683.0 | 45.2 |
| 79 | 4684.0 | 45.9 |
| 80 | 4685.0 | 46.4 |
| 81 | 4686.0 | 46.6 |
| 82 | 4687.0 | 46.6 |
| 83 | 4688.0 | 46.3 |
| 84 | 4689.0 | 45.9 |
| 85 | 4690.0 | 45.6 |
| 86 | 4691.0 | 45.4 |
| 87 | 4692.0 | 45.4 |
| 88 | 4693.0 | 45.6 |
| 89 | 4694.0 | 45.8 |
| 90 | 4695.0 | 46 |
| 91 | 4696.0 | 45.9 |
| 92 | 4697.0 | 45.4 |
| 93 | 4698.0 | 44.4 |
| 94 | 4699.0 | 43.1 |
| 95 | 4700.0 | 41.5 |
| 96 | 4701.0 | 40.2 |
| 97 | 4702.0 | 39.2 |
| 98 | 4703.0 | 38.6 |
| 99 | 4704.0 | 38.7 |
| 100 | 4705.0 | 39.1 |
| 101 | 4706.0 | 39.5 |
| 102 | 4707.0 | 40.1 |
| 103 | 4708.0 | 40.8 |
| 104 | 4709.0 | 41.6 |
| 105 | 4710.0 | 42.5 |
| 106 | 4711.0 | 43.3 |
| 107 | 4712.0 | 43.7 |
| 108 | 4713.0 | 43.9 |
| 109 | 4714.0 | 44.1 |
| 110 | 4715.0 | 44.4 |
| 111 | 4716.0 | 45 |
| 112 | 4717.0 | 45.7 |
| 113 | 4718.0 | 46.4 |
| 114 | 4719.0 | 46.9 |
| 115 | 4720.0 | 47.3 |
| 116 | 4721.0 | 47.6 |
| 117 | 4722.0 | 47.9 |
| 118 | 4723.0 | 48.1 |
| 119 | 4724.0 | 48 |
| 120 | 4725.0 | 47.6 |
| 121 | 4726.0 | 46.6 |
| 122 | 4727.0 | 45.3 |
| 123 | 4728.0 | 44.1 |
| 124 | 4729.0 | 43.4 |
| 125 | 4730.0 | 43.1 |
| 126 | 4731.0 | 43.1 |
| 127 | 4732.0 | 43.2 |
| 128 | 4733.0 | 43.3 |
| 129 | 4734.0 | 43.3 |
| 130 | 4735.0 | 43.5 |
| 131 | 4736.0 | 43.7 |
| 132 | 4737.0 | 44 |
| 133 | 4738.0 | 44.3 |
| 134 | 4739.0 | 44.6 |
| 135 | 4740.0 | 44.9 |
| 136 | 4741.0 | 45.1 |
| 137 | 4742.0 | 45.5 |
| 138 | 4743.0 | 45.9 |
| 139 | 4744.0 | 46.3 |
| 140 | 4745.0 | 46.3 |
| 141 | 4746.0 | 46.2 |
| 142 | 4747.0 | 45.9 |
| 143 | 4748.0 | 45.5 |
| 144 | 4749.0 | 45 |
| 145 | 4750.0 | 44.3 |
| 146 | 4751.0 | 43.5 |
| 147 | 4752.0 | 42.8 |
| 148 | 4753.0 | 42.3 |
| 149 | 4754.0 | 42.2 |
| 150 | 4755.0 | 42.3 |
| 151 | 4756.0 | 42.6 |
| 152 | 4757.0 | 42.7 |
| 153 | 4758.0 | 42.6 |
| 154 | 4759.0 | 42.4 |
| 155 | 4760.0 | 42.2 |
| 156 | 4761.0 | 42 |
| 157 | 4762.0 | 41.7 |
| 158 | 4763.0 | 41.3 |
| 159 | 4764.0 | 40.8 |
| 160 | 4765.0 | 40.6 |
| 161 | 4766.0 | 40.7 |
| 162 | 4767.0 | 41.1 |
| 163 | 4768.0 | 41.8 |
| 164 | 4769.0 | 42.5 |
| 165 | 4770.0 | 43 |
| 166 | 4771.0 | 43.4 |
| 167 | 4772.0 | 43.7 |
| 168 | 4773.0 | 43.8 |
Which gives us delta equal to 46.7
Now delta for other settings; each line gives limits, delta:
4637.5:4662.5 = 44.9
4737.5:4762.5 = 44.0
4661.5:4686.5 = 43.6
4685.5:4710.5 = 43.2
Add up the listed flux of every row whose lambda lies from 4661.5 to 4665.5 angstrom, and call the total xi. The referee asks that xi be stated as 179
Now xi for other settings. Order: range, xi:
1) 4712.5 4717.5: 223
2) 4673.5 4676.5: 133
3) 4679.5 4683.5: 177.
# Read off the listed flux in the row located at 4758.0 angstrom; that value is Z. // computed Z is 42.6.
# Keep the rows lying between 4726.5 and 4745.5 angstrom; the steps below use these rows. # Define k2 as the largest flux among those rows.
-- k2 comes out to 46.3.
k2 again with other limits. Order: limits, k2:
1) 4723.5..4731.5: 48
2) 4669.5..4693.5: 46.6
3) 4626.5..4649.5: 46.9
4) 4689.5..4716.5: 46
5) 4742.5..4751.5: 46.3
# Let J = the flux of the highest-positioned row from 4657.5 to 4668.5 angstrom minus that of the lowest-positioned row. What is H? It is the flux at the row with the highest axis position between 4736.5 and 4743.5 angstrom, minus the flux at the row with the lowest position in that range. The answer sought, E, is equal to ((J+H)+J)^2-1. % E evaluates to 209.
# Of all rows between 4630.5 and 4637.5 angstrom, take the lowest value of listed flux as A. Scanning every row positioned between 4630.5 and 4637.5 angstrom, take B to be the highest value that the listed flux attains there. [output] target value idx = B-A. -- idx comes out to 1.2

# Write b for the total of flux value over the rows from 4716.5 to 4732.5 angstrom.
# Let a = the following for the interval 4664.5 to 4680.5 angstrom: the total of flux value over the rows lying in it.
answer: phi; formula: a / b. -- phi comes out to 0.93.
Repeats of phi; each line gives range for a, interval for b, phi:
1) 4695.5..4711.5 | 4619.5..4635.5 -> 0.89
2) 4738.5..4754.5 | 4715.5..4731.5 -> 0.97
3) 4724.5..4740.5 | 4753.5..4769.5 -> 1.06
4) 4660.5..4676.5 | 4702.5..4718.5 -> 1.02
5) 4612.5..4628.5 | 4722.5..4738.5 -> 1.05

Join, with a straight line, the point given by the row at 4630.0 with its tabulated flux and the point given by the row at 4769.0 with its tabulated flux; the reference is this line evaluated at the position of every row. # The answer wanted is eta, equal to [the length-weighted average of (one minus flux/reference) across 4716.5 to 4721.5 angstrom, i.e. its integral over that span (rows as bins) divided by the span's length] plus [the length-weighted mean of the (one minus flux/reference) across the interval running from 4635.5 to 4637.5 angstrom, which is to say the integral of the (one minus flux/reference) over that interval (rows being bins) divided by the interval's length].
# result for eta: -0.04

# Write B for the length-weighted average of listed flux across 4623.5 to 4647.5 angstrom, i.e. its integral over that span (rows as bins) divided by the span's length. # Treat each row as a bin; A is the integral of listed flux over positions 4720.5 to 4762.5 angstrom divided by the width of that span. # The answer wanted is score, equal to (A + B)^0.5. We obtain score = 9.49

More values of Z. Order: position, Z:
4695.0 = 46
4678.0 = 43.9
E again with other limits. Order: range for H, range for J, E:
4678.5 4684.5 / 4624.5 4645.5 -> 4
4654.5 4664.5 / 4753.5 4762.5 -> 0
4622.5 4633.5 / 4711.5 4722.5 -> 51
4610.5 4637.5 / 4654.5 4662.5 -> 19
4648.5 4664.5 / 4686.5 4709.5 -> 78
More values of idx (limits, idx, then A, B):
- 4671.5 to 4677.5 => 1.7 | 42.9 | 44.6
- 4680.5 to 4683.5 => 1.3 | 43.9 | 45.2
